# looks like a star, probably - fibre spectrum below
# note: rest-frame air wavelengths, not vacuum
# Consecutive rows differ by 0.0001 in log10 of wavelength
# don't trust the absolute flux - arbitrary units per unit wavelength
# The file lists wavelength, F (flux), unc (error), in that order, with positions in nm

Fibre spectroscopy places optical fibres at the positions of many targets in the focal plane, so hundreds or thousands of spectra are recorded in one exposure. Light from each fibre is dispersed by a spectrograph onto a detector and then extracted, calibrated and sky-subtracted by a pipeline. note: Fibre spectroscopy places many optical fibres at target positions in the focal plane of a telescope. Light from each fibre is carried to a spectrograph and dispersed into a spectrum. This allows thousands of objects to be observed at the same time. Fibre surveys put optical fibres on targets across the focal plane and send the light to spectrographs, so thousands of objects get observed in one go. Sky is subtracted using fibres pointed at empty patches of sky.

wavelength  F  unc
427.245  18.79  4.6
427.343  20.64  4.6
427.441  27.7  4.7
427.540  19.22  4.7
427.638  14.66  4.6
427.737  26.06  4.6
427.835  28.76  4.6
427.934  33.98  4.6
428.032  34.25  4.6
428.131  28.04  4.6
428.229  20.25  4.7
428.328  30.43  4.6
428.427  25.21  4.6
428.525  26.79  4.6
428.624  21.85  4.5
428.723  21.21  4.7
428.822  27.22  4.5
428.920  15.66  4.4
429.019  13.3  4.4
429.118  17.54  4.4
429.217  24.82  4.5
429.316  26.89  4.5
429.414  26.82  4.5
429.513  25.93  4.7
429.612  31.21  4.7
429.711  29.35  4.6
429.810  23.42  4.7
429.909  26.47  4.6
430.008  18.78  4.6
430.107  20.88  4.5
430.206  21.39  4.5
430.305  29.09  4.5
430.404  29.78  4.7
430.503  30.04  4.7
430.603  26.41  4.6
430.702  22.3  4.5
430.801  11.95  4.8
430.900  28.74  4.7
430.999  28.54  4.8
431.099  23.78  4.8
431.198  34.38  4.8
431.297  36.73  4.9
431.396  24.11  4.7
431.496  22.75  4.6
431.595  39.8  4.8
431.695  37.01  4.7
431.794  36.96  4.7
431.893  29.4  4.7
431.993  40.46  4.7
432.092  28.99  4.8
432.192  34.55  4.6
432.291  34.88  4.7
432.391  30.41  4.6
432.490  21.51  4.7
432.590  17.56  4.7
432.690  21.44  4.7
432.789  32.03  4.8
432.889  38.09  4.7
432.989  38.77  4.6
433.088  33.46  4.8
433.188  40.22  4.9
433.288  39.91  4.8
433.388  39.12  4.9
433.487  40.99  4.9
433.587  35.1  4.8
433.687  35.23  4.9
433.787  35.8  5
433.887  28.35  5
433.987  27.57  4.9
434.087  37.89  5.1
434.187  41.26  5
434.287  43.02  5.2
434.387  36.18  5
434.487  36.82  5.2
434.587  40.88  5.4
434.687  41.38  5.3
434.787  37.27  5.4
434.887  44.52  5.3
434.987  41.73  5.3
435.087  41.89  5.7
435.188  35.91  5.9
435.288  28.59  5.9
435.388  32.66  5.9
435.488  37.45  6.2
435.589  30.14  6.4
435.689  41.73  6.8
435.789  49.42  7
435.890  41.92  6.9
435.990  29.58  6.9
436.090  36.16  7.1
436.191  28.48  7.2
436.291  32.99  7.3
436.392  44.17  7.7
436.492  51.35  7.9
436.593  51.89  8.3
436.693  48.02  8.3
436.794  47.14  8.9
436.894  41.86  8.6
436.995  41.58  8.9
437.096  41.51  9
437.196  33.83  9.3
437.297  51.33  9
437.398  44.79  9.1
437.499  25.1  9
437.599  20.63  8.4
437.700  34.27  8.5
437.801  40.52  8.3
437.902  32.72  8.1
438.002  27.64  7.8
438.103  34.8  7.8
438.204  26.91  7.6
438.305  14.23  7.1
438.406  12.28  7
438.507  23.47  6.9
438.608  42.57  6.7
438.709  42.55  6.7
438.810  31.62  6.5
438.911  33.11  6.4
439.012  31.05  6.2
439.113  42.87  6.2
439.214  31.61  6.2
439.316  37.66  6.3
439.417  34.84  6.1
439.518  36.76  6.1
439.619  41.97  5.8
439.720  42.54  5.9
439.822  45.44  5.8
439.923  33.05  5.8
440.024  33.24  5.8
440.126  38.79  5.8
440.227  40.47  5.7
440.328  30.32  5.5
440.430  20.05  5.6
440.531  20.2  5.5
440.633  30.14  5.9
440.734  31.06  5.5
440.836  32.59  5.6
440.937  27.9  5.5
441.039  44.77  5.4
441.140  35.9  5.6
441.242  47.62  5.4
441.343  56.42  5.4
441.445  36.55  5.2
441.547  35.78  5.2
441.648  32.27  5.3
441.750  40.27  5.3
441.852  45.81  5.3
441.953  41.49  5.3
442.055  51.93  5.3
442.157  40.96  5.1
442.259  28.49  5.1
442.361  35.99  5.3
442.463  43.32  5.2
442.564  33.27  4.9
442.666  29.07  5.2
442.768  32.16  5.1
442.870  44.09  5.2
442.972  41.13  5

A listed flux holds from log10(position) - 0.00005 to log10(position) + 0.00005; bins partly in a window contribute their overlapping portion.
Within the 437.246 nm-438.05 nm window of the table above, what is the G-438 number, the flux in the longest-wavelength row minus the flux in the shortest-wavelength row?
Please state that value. -24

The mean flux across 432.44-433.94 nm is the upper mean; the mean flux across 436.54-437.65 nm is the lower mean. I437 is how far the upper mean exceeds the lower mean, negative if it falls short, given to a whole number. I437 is -8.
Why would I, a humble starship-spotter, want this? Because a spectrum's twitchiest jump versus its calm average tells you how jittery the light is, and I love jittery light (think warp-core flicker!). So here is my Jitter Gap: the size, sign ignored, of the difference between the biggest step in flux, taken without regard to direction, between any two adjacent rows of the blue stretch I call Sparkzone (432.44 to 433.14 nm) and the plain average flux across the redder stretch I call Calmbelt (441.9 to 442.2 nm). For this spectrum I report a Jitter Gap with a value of 34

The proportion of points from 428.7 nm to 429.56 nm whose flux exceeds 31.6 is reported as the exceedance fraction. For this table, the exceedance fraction 0.0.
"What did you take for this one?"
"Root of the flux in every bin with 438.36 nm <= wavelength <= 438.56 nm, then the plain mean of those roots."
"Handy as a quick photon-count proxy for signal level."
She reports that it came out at 4.2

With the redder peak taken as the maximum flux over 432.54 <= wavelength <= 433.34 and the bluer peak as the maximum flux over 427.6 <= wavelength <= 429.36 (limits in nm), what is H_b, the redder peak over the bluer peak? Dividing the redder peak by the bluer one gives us 1.2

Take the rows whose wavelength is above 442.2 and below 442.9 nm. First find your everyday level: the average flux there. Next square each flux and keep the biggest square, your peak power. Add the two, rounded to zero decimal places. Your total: 1979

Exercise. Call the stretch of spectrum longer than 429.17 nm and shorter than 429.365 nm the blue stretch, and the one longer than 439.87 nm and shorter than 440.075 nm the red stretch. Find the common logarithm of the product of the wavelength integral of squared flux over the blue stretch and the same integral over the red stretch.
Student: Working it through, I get 4.5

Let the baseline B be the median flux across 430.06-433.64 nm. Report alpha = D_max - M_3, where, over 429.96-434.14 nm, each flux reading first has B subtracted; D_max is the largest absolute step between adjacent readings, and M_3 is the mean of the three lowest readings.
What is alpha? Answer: 31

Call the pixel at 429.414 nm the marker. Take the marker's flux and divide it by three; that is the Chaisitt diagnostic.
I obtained 8.9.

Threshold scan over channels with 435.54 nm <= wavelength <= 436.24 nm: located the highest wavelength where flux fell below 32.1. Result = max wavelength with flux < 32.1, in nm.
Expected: 436.191 nm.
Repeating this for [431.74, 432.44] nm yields 432.391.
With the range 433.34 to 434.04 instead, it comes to 433.987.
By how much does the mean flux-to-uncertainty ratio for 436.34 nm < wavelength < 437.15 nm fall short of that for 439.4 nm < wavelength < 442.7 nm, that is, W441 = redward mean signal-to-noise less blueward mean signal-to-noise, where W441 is 1.3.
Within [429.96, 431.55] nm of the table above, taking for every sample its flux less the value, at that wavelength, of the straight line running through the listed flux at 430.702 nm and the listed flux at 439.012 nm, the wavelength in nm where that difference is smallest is 430.801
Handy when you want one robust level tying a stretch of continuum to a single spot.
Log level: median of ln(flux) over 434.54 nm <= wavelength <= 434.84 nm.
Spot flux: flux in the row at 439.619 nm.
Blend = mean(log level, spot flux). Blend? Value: 23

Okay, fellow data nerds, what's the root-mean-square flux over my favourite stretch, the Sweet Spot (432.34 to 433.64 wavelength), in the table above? 34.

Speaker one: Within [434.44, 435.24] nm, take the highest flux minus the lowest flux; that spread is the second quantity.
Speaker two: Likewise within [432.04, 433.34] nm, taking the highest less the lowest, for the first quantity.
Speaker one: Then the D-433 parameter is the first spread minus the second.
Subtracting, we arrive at 14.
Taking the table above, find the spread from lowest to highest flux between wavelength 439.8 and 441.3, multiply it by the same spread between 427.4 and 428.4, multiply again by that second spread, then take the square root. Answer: 103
